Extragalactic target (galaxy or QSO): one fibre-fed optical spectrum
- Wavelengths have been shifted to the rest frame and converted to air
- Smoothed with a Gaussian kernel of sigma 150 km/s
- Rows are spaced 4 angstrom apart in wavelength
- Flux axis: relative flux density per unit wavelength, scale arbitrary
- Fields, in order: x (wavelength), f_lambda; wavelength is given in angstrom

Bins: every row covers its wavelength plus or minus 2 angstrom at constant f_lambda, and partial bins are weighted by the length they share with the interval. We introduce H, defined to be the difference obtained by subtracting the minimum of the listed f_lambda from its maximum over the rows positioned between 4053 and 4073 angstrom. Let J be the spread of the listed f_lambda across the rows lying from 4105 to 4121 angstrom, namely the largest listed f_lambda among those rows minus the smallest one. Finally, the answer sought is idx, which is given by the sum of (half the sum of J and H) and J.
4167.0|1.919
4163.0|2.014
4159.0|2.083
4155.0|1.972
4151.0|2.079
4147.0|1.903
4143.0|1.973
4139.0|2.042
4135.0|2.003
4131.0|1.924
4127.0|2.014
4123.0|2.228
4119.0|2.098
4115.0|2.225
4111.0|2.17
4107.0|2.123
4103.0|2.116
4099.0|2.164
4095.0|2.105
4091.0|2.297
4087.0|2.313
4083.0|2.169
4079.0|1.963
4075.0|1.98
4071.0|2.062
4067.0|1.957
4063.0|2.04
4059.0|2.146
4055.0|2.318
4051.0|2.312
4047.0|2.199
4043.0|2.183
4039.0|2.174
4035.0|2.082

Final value 0.4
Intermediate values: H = 0.36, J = 0.13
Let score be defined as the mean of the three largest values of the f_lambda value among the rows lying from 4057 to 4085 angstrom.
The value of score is 2.13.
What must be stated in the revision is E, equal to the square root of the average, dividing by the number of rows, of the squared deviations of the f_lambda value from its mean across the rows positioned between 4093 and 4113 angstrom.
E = 0.03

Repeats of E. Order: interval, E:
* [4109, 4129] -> 0.08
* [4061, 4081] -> 0.04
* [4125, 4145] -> 0.04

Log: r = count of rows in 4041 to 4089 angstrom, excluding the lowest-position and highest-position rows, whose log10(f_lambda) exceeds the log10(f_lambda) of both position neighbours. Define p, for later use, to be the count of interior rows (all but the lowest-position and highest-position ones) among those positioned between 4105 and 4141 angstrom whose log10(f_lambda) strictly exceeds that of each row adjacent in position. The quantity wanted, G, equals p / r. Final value 1.00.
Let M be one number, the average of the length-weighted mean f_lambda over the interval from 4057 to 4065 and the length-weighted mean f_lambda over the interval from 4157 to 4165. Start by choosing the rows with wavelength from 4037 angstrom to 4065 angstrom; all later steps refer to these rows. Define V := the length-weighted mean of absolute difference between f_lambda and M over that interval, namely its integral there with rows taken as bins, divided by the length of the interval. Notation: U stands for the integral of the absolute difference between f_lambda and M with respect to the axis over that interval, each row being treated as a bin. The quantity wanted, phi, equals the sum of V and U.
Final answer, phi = 3.9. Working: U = 3.8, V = 0.134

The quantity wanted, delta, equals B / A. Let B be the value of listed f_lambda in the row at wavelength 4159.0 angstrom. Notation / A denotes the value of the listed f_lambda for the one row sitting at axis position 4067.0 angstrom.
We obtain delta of 1.06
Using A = 1.957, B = 2.083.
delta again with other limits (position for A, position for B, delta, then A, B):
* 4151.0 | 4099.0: 1.04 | 2.079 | 2.164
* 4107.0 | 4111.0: 1.02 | 2.123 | 2.17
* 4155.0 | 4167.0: 0.97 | 1.972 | 1.919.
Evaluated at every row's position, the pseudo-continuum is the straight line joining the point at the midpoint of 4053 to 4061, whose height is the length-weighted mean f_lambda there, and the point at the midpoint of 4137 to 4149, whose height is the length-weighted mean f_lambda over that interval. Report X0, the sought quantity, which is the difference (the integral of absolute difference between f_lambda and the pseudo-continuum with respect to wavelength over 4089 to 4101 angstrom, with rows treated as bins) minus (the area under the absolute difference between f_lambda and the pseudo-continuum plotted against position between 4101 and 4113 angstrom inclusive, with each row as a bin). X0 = 0.3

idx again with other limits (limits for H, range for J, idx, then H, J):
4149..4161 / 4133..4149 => 0.3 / 0.11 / 0.14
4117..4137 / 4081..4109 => 0.5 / 0.30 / 0.21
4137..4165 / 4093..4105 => 0.2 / 0.18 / 0.06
